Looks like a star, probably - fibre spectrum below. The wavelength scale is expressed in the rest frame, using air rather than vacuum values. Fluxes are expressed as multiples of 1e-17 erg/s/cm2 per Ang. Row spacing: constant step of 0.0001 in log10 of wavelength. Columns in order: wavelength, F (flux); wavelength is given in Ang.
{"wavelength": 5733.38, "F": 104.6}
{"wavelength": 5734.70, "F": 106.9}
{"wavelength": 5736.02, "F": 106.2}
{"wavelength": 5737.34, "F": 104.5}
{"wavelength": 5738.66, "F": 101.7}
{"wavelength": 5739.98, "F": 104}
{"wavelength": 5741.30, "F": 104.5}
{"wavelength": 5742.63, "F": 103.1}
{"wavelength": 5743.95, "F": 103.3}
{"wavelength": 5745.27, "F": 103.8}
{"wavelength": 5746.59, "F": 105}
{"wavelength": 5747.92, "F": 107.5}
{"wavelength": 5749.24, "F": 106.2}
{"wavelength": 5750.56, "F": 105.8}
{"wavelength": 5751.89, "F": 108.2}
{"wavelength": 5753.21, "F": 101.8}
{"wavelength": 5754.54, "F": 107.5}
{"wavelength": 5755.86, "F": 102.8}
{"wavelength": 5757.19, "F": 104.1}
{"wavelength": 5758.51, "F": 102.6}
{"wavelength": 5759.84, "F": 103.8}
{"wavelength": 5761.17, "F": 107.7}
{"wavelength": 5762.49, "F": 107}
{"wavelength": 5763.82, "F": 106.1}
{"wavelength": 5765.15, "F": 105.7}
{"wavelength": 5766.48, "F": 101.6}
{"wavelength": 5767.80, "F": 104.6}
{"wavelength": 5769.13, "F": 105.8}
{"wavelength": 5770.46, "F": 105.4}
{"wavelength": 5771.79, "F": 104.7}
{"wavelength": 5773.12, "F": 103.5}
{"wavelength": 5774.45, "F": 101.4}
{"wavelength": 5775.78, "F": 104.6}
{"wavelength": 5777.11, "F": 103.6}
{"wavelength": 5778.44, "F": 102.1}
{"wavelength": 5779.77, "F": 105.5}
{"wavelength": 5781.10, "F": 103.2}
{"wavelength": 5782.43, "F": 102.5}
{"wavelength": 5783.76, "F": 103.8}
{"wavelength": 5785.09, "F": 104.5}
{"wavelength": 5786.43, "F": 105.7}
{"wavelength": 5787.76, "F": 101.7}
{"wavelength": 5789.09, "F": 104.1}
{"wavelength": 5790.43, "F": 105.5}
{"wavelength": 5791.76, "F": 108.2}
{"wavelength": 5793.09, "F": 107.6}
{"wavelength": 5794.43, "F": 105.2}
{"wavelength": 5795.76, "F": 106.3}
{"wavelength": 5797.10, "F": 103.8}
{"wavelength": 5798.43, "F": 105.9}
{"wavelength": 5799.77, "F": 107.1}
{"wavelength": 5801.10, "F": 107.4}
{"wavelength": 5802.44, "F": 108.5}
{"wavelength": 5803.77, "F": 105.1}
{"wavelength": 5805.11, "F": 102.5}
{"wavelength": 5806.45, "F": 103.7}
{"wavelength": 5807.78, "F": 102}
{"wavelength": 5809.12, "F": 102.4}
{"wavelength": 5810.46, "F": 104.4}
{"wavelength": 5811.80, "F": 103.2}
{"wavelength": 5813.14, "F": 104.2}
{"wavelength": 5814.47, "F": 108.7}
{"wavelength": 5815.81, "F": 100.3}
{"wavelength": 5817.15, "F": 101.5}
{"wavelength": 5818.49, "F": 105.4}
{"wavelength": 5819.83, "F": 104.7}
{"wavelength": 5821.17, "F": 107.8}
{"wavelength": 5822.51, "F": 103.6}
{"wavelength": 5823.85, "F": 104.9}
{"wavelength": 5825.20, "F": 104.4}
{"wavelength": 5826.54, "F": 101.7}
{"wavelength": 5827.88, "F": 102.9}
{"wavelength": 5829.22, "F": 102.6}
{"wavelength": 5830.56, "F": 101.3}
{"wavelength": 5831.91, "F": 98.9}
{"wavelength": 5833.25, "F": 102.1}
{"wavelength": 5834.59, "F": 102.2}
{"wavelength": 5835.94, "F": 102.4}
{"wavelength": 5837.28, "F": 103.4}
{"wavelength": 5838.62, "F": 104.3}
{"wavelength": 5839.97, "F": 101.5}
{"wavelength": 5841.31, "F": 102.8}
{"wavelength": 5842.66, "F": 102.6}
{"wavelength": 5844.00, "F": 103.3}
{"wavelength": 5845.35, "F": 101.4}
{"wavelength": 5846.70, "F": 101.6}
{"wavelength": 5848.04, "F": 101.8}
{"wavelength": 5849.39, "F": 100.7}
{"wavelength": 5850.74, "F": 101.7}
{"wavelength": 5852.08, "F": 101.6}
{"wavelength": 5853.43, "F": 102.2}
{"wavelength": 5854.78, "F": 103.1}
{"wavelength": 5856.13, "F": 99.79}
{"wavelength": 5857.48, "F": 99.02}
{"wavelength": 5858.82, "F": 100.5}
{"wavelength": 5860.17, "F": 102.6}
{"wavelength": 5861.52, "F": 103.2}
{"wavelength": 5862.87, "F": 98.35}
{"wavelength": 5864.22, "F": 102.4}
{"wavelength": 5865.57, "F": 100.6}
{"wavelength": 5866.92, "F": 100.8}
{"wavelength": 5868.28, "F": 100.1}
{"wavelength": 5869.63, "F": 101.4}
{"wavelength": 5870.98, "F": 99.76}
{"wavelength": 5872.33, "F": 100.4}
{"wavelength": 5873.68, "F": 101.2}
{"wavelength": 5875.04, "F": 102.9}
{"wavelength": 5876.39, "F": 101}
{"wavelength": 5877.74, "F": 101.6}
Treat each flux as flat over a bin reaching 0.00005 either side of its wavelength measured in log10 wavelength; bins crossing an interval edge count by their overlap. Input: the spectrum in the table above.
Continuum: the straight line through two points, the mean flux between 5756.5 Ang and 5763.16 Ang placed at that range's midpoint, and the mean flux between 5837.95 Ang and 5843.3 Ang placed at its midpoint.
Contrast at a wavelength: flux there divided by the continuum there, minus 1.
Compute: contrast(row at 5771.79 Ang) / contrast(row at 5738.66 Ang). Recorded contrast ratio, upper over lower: 0.0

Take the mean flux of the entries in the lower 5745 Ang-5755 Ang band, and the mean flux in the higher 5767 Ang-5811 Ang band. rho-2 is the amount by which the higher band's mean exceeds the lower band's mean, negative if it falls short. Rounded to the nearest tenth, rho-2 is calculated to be -1.1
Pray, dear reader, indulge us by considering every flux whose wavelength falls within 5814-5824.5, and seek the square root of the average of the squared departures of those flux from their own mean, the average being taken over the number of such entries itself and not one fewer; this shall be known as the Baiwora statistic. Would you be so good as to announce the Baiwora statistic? 2.7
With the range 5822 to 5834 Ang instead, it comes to 1.7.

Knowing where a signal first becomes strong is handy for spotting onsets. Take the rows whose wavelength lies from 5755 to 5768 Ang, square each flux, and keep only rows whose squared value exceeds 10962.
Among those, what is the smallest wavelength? 5761.17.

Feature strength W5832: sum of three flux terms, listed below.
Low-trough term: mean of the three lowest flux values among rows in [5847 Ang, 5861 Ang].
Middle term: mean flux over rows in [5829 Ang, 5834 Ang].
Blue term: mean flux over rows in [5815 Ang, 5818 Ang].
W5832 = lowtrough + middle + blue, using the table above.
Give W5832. 302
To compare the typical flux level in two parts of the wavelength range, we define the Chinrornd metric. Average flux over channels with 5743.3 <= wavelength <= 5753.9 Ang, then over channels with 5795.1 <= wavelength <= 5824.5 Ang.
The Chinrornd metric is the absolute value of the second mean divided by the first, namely 1.00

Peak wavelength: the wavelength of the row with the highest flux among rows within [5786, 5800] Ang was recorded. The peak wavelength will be 5791.76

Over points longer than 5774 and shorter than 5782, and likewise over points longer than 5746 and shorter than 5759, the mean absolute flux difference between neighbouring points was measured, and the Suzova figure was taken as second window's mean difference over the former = 1.28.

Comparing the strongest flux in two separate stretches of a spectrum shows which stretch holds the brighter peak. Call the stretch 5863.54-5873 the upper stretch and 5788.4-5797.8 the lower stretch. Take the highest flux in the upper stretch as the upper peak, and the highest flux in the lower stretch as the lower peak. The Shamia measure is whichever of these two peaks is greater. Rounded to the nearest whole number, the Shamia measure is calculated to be 108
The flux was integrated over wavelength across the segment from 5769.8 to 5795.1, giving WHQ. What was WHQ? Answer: 2640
